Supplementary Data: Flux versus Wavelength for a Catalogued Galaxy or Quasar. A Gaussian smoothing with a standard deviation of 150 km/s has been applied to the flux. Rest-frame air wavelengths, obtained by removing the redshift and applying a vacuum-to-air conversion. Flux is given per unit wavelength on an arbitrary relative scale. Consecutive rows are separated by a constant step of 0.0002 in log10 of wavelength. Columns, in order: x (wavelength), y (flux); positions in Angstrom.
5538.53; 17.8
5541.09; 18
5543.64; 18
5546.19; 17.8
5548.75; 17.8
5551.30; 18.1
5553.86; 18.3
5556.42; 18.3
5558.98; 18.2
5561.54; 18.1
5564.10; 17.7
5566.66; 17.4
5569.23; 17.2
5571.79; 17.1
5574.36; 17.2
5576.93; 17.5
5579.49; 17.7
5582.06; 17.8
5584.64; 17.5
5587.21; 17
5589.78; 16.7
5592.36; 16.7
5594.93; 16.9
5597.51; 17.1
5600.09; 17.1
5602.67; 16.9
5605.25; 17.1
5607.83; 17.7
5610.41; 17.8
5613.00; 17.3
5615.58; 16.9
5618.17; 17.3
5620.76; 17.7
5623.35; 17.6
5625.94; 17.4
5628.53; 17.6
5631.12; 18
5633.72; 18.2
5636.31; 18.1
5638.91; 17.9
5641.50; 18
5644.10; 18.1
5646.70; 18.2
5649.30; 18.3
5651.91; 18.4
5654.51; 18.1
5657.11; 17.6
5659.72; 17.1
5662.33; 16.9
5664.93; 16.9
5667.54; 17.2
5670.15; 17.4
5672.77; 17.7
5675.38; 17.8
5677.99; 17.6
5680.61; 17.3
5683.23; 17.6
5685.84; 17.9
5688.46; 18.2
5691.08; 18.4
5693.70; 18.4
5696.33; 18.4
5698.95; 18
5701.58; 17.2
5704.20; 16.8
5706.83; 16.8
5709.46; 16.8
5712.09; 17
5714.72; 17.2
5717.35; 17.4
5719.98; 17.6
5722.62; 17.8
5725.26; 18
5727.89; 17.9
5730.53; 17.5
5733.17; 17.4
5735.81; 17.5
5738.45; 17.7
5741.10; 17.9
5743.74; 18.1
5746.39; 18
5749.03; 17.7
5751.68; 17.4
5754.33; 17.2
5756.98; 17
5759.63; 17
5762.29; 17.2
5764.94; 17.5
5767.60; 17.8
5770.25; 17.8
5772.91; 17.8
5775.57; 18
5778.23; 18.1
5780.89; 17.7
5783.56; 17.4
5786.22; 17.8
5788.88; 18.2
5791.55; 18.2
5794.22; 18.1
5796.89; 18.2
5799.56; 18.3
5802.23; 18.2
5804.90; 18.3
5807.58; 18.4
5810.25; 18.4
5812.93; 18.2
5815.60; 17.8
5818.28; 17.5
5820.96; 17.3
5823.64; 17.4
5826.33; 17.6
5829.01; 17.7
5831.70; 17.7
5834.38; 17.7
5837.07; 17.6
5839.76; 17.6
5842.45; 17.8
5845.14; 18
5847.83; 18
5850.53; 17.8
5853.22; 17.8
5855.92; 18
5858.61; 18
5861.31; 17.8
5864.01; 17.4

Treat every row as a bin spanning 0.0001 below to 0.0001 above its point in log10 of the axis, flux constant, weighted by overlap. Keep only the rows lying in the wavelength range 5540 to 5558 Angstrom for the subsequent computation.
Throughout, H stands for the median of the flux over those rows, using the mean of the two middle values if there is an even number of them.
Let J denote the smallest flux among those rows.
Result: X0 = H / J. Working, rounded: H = 18.0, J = 17.8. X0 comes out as 1.01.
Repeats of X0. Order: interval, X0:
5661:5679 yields 1.03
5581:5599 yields 1.02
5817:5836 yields 1.02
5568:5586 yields 1.02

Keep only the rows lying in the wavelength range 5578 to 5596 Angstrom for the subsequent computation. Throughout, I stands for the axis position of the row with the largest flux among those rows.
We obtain 5582.06 Angstrom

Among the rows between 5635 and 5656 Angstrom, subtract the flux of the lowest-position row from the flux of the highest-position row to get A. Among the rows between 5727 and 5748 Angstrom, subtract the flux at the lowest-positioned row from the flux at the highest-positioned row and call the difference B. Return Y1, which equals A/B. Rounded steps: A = 0.0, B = 0.1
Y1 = 0.0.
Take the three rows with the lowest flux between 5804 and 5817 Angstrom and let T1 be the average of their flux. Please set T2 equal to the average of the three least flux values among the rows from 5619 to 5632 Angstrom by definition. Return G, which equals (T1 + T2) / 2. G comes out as 17.8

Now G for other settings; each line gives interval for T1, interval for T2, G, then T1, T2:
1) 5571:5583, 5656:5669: 17.1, 17.3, 17.0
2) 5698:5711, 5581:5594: 16.8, 16.8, 16.8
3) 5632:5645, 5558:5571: 17.7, 18.0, 17.4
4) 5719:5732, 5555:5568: 17.7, 17.6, 17.7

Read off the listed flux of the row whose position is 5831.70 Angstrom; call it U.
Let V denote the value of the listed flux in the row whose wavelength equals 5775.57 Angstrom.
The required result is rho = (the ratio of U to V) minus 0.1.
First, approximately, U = 17.7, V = 18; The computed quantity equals 0.883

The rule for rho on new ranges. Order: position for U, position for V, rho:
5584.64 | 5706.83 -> 0.942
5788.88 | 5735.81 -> 0.940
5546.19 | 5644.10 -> 0.883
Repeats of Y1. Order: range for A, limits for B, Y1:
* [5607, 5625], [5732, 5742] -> -0.2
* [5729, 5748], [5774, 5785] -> -0.8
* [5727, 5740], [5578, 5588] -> 0.3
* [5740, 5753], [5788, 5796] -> 5.0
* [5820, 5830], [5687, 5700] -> -2.0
